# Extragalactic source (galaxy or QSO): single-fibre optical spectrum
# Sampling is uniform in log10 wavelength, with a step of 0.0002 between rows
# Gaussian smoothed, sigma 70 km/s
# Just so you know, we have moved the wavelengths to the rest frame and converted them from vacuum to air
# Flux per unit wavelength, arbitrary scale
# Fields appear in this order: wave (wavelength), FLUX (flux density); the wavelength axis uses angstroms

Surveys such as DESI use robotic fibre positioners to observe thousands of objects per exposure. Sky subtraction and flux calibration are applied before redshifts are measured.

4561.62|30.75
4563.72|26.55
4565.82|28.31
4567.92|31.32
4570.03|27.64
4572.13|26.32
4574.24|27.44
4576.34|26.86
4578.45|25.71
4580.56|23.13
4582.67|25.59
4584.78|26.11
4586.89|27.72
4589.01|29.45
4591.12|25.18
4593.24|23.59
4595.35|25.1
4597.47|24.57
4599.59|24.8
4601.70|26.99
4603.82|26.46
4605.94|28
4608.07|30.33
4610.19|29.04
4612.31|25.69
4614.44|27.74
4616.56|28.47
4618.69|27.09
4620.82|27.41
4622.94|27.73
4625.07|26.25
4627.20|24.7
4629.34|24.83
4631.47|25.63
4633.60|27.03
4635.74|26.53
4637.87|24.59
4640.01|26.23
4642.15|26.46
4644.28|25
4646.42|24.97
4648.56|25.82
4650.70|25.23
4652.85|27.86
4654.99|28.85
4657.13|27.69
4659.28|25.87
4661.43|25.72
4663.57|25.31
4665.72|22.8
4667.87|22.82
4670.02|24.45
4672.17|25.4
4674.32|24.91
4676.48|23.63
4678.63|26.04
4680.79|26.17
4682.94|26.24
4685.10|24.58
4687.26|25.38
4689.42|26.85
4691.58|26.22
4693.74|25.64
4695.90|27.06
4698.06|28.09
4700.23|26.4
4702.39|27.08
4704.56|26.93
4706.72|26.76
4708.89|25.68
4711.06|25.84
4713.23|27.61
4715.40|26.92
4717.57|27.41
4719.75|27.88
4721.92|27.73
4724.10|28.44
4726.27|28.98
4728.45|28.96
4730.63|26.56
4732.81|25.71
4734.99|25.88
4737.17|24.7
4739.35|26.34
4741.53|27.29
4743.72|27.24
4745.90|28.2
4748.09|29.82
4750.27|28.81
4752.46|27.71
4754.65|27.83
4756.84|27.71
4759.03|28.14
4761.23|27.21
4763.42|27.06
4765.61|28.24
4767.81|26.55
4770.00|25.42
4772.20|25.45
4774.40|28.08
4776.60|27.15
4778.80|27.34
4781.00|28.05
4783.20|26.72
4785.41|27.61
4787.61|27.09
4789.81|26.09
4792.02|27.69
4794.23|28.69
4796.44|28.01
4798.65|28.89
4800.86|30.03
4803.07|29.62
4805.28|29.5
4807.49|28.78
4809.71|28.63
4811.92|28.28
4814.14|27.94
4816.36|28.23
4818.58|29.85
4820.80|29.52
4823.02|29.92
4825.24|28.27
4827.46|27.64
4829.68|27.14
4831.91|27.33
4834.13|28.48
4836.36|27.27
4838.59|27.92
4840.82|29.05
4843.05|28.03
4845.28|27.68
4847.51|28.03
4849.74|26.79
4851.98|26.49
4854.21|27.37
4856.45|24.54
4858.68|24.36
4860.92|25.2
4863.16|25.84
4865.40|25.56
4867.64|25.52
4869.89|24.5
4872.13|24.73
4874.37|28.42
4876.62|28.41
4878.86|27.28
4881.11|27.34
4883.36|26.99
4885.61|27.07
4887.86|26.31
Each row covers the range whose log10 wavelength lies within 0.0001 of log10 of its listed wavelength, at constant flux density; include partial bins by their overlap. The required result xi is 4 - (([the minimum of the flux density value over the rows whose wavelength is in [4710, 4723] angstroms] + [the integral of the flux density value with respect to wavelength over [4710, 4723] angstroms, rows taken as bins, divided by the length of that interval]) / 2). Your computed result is -22.5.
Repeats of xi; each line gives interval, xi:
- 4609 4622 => -22.7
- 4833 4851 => -23.3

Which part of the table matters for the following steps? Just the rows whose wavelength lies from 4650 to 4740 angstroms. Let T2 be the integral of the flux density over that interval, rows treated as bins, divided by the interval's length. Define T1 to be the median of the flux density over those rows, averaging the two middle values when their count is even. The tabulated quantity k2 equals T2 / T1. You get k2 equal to 1.00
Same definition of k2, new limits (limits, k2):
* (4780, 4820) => 1.00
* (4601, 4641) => 1.00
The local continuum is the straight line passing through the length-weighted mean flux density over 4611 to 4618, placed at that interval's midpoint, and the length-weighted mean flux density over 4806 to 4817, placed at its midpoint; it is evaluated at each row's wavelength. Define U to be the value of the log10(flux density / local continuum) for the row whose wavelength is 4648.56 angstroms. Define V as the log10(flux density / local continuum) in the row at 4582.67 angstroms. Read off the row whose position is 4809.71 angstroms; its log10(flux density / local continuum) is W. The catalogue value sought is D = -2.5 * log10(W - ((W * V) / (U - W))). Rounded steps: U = -0.028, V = -0.03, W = 0.003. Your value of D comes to 8.1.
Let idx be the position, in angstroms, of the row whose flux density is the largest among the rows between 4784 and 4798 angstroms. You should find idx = 4794.23 angstroms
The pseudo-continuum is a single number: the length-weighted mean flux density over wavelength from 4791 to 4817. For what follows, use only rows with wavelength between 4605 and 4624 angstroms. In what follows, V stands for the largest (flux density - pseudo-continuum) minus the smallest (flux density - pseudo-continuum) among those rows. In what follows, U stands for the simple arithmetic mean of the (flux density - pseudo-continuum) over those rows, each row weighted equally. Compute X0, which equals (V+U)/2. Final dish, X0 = 1.9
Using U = -0.8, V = 4.6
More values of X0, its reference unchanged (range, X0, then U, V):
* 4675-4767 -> 2.2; -1.7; 6.2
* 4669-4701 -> 0.8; -2.9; 4.5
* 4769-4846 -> 2.0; -0.7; 4.6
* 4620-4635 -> 0.3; -2.5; 3.0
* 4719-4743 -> 1.4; -1.6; 4.3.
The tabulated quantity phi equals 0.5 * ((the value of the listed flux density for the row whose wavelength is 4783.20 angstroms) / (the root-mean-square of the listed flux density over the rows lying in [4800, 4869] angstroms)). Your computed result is 0.48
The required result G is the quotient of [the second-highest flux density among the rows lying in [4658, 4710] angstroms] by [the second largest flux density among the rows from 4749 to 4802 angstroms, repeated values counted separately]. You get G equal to 0.94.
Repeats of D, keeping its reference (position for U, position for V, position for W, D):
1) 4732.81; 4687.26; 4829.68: 3.7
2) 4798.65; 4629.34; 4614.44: 2.2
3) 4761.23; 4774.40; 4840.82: 5.5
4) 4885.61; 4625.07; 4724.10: 6.1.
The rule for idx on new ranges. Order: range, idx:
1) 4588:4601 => 4589.01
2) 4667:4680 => 4678.63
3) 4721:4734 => 4726.27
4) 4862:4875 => 4874.37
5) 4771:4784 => 4774.40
